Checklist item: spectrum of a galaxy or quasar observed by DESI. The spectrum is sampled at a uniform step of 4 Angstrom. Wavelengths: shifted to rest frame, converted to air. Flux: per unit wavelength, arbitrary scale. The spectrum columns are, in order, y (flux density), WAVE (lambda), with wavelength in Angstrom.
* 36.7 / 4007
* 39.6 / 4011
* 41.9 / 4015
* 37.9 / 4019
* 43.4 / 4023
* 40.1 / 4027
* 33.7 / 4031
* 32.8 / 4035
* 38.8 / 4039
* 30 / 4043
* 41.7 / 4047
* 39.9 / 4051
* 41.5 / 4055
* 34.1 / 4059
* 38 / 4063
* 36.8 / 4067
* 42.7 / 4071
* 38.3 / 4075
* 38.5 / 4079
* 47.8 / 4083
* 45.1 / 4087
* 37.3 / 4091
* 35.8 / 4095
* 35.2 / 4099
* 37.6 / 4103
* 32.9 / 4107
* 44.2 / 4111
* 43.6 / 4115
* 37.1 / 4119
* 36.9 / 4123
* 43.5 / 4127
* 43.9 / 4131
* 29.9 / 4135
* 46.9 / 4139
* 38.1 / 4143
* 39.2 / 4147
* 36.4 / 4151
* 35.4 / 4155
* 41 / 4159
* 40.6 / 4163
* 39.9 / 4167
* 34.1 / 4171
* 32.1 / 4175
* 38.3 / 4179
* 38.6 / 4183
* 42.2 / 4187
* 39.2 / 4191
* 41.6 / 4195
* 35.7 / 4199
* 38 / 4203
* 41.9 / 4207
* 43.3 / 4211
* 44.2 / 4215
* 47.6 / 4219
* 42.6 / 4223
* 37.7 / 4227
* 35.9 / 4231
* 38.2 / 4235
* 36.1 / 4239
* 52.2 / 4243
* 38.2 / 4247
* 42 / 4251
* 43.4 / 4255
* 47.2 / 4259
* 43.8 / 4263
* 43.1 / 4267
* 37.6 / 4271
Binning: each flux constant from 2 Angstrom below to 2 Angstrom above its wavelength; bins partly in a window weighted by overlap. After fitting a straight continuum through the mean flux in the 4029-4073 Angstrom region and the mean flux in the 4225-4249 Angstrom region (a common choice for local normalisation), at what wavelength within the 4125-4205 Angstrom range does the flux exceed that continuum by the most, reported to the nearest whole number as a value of 4139 Angstrom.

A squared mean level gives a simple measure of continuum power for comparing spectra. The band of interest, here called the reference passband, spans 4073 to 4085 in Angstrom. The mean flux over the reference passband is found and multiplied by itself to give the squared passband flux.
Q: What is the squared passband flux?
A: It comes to 1725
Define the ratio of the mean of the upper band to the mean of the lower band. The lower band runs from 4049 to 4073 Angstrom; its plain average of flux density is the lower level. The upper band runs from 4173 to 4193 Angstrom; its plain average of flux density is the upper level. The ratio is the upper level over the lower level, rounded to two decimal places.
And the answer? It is 0.98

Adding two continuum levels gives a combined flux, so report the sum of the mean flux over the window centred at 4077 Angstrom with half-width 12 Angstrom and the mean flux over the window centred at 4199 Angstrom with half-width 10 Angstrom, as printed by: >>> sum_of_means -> 80.8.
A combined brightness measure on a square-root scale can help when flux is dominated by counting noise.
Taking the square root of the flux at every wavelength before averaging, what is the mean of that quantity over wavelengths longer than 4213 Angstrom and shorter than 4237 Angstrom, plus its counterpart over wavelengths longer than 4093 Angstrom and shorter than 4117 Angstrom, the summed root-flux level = 12.6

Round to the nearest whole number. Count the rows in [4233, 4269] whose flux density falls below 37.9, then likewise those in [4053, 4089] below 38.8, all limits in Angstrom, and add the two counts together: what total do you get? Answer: 6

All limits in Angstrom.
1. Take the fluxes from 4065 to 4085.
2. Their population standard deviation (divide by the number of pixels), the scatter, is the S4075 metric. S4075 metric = 4.0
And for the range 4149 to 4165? 2.5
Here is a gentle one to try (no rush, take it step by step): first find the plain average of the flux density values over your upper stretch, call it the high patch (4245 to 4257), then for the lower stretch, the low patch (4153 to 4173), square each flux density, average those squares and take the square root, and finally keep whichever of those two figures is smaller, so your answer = 38.3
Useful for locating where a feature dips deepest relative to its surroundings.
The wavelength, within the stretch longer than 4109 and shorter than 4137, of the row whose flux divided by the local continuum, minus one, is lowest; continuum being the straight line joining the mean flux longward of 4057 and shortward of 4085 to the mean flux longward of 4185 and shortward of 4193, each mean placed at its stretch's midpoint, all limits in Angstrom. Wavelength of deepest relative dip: 4135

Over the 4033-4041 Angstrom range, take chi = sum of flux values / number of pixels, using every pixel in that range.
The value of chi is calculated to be 35.8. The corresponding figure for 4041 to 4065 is 37.5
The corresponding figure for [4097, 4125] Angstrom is 38.2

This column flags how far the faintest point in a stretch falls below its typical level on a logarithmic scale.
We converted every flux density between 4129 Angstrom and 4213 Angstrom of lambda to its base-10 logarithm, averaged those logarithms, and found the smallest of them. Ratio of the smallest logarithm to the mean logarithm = 0.930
